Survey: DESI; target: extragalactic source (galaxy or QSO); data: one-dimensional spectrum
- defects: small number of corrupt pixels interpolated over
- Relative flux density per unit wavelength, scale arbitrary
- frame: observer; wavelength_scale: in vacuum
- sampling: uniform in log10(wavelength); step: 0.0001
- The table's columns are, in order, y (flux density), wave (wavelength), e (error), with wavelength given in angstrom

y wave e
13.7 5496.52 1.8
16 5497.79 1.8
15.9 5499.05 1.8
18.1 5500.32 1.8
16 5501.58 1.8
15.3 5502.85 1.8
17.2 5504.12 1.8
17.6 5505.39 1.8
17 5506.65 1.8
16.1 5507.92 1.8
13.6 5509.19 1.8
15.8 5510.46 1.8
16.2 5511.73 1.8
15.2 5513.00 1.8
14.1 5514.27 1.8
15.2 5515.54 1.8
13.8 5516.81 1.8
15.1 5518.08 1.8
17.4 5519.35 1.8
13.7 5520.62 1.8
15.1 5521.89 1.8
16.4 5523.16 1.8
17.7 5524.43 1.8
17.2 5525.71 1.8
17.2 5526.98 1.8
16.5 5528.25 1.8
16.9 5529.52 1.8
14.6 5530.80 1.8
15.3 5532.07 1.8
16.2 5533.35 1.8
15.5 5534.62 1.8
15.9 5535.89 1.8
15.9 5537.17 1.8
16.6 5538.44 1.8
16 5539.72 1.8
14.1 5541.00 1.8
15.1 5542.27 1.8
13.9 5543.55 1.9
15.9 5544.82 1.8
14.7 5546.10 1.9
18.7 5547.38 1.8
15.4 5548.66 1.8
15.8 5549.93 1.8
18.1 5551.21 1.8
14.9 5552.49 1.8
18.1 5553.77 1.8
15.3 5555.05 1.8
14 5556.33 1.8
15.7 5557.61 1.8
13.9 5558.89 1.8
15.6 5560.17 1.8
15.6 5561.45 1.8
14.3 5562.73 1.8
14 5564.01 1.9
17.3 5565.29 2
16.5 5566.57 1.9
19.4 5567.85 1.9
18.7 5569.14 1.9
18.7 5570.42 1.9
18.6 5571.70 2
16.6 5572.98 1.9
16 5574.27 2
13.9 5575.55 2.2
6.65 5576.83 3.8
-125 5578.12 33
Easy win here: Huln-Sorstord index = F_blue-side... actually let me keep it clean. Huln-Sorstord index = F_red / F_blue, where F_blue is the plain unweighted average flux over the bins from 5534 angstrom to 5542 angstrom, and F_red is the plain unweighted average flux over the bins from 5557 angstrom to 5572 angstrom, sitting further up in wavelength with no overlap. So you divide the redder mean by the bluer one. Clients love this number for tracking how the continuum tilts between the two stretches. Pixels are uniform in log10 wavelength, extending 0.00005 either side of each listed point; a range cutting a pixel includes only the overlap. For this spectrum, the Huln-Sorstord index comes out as 1.05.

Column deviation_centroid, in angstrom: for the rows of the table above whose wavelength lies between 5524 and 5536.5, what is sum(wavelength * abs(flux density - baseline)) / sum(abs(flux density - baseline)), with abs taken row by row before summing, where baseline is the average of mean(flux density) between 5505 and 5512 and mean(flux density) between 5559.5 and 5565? 5527.9 angstrom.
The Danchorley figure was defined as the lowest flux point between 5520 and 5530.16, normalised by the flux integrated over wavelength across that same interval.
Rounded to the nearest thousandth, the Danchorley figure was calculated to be 0.082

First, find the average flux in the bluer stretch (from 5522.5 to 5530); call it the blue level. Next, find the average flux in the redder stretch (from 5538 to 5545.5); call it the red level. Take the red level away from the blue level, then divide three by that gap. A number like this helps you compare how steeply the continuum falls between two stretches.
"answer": 1.7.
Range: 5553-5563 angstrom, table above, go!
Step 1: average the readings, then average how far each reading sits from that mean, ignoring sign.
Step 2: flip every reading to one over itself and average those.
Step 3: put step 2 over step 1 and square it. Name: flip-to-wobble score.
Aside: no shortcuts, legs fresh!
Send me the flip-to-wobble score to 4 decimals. 0.0049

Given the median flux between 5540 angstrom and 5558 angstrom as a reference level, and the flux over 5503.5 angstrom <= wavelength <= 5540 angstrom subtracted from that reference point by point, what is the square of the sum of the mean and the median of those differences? 1.4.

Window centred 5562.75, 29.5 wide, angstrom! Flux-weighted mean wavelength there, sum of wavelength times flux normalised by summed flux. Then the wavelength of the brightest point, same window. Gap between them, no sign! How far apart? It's 5.3 angstrom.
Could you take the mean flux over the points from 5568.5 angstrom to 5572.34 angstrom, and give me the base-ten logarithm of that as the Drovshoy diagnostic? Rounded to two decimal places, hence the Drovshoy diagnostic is 1.27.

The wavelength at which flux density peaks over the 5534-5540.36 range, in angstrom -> 5538.44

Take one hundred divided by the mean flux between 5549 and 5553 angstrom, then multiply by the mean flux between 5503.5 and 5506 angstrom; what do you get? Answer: 107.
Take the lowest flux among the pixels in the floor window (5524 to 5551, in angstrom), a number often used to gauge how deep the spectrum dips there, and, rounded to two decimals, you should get 13.90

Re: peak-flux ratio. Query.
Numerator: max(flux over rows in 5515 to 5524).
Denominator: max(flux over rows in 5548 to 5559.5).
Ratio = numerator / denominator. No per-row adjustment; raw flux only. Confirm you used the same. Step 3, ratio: 0.96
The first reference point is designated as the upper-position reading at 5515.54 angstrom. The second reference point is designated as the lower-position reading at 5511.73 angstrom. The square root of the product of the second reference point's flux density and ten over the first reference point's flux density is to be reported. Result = 3.26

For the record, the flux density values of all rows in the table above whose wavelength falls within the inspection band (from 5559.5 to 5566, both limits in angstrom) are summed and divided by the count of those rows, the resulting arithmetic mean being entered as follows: 15.4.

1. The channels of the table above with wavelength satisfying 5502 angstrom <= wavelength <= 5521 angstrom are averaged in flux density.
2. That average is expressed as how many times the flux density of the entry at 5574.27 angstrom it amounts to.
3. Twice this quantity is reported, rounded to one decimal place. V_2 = 1.9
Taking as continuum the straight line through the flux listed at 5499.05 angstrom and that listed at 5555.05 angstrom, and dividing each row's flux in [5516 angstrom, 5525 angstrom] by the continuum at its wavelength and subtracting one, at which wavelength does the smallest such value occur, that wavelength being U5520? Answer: 5520.62 angstrom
